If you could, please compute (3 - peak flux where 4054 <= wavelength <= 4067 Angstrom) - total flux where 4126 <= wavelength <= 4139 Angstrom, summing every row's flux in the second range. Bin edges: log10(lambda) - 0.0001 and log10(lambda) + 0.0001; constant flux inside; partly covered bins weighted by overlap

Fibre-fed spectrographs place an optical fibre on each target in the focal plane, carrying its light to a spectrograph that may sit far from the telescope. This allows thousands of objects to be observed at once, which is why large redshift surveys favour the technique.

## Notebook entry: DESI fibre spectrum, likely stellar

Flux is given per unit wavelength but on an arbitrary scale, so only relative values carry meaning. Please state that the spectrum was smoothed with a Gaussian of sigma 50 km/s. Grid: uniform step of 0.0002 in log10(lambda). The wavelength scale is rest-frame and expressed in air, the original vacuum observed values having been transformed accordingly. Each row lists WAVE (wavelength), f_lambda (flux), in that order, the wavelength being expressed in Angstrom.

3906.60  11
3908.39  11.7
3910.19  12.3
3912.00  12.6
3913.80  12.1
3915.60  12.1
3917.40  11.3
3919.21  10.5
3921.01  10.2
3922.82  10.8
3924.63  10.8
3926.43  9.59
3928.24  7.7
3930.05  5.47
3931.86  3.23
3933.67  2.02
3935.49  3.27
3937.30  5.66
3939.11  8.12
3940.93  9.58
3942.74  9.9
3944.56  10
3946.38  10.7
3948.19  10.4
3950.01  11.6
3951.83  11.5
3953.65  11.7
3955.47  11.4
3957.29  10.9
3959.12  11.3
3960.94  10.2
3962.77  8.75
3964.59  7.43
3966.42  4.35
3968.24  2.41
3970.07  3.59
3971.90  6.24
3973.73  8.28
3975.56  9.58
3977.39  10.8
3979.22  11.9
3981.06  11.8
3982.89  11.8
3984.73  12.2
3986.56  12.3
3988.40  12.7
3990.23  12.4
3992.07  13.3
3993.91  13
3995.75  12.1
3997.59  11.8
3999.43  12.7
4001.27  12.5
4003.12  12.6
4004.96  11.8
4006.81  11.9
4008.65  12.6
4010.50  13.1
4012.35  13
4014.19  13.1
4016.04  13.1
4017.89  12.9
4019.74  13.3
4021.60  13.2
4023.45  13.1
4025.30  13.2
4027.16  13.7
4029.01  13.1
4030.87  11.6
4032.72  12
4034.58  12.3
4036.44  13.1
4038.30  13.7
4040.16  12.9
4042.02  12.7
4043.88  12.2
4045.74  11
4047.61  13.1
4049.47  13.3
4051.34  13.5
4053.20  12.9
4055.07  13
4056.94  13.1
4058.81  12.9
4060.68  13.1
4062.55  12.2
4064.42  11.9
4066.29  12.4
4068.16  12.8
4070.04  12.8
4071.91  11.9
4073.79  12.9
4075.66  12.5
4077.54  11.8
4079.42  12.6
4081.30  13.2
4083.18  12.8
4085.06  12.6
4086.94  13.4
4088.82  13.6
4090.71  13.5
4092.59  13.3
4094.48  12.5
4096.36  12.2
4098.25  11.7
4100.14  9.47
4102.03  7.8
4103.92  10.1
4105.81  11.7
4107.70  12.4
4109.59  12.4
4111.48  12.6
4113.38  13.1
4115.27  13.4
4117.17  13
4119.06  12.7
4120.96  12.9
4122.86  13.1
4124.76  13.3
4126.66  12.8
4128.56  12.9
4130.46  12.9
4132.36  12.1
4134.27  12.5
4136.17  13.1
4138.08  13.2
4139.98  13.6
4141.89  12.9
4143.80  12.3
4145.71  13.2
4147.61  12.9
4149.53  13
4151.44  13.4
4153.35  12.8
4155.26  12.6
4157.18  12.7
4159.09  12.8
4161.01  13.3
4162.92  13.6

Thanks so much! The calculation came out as -100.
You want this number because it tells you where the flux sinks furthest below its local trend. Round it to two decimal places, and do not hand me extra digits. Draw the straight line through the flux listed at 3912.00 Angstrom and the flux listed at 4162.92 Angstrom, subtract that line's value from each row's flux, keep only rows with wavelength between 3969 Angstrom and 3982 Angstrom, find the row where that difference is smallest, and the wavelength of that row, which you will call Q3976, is 3970.07 Angstrom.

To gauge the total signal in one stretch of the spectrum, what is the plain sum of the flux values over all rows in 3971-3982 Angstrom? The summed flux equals 59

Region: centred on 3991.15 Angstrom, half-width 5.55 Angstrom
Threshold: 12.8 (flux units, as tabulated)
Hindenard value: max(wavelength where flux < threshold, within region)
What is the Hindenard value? 3995.75 Angstrom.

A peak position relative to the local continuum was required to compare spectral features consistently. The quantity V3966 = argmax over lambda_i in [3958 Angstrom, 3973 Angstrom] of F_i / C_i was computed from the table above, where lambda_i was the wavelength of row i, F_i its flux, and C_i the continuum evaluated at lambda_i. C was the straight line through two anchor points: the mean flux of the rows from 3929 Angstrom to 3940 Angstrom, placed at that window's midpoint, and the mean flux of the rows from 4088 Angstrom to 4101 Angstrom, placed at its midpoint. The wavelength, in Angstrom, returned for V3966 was 3959.12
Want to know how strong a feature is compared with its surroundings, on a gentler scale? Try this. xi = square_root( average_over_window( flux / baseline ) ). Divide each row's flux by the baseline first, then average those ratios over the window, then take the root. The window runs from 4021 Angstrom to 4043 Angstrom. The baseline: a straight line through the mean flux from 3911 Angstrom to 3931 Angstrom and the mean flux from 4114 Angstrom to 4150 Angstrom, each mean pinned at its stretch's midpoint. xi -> 1.050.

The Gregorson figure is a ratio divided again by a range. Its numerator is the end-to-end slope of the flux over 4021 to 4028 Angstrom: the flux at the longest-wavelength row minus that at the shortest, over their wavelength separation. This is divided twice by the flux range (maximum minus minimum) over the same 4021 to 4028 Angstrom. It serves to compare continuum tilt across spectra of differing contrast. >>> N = 0.25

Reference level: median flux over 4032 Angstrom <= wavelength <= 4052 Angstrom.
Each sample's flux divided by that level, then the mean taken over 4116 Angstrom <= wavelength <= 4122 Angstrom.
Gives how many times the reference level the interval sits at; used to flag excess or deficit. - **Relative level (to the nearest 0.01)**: 1.00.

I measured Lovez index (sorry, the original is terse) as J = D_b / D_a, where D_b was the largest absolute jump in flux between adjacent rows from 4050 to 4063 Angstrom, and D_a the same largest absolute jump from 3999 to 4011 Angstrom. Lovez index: 1.1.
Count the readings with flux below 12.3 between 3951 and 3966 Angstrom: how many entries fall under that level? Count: 8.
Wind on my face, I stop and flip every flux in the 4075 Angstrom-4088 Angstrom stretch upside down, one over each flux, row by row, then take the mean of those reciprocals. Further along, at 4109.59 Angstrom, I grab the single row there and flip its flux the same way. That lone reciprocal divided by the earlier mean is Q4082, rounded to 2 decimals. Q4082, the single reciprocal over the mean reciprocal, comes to 1.02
